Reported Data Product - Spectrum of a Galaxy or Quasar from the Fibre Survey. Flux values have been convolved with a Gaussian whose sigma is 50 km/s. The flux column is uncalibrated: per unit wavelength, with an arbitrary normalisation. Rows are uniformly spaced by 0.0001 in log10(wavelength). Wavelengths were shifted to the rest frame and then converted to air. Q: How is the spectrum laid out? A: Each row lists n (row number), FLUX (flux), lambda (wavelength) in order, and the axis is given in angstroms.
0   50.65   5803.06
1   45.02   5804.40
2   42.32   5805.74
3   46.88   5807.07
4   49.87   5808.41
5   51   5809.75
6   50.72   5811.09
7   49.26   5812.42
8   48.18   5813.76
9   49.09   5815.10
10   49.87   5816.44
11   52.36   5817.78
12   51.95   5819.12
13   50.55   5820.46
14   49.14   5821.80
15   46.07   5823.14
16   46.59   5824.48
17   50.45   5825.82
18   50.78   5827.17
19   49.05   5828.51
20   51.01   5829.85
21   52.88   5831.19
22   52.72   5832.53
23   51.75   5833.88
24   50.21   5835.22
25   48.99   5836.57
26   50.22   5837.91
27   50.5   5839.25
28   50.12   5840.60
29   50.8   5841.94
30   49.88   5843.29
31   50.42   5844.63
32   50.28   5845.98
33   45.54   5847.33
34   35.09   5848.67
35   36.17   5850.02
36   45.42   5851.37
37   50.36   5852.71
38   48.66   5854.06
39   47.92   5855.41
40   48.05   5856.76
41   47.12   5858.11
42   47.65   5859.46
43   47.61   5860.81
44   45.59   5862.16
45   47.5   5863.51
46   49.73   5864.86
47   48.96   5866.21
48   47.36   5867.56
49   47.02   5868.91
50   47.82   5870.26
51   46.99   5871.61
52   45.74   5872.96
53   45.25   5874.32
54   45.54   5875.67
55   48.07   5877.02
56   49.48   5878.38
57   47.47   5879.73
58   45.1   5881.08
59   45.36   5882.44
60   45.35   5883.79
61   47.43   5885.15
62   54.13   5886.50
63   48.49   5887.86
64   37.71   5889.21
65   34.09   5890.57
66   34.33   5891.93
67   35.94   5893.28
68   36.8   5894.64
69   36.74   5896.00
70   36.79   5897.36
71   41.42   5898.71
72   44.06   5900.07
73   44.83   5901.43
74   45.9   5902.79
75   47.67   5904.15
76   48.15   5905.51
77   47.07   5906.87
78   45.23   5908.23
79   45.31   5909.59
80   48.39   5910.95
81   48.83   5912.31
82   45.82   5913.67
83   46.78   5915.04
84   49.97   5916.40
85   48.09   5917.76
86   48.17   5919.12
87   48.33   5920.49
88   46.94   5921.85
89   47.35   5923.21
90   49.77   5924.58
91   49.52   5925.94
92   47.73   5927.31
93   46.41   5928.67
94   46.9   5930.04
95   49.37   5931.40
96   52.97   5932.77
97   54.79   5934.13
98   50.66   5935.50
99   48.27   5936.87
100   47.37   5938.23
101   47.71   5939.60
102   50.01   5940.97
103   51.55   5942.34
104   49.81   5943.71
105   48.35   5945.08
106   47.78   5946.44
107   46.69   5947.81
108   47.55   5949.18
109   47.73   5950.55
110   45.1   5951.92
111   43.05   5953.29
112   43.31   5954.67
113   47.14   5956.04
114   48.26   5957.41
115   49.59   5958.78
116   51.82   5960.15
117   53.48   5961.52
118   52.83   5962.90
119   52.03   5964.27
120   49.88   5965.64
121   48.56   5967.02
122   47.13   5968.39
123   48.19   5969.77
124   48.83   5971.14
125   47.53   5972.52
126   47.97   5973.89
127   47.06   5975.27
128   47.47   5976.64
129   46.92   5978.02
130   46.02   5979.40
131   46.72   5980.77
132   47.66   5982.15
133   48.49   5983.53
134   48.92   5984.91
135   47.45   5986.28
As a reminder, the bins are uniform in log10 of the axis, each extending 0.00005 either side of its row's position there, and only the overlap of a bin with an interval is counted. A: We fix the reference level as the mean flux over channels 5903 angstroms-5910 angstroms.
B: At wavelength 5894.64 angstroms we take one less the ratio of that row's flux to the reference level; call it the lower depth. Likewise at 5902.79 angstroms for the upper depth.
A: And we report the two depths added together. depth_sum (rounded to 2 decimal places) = 0.23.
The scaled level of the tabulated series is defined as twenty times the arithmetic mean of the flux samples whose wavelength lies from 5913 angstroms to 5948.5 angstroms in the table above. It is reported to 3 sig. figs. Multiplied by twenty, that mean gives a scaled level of 975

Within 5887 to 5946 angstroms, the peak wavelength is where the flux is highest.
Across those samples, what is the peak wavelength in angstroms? 5934.13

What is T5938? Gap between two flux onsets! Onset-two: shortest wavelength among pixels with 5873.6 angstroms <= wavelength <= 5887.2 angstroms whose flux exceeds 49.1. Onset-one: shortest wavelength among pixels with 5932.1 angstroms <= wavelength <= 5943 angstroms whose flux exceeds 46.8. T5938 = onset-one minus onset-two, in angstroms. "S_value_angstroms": 54.4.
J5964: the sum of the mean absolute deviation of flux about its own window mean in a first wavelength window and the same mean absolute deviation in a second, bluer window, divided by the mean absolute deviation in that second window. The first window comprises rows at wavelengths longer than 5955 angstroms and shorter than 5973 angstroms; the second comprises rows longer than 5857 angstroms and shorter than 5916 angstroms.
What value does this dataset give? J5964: 1.6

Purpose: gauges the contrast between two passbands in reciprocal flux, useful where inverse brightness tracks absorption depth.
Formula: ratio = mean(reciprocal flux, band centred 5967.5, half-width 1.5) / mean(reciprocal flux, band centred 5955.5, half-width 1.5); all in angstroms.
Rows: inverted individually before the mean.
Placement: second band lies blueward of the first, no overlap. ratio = 0.94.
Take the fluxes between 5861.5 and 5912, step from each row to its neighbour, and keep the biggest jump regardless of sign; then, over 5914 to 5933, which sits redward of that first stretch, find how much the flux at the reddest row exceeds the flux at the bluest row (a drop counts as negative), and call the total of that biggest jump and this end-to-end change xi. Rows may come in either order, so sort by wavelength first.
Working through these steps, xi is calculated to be 17.0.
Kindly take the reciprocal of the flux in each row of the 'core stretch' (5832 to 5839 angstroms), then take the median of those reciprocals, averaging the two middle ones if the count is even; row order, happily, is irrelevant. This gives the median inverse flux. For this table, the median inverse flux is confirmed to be 0.0199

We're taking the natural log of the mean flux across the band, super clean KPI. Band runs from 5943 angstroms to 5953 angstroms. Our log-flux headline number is 3.86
